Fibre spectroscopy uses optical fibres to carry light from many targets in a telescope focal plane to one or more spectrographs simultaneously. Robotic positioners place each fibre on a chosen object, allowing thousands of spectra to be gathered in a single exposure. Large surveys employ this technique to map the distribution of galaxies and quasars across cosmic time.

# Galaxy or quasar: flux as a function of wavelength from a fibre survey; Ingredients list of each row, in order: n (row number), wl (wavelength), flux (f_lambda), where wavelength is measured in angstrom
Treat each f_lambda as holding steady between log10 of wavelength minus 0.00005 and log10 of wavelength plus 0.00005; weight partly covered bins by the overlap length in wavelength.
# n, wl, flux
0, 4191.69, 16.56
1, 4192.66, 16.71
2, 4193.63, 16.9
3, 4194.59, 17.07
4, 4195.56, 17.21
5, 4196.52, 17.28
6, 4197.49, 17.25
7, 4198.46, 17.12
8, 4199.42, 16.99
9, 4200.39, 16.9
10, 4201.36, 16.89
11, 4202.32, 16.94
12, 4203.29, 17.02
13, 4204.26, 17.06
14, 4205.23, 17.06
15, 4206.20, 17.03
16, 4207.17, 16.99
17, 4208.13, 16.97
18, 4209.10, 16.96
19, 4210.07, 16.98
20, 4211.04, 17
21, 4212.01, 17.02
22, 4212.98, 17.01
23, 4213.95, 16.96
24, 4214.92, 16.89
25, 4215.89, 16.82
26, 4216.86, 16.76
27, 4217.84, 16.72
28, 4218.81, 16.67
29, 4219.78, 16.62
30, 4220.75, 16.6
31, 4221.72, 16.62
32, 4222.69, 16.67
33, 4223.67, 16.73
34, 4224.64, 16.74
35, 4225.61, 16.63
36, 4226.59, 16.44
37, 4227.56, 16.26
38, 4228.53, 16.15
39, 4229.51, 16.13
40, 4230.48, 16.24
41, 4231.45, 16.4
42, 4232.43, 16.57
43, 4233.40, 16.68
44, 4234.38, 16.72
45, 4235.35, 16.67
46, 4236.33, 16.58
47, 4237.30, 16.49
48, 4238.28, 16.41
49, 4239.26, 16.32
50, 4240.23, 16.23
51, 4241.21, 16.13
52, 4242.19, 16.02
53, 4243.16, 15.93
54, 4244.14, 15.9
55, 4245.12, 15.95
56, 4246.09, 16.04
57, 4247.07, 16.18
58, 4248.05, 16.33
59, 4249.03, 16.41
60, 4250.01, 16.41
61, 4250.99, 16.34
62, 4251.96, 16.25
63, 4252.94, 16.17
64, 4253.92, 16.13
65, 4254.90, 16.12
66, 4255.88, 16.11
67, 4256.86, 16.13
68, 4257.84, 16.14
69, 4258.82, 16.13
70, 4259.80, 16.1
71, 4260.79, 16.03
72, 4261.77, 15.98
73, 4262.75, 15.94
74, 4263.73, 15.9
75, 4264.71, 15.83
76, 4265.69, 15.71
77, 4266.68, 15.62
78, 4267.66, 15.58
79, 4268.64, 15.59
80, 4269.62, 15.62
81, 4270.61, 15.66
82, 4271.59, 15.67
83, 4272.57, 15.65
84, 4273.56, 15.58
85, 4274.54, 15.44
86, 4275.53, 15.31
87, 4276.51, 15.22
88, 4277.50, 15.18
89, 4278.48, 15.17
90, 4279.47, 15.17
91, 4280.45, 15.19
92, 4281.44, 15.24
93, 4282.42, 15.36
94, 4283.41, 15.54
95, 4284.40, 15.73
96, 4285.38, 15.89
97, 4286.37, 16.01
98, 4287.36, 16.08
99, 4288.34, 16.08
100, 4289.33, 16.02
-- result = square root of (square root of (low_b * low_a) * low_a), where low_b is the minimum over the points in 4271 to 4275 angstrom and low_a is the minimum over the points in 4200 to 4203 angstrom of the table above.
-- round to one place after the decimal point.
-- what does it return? 16.5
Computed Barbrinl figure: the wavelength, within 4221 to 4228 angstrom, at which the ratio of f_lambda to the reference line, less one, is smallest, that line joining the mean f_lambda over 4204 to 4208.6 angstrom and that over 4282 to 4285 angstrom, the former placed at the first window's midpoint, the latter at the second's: 4227.56 angstrom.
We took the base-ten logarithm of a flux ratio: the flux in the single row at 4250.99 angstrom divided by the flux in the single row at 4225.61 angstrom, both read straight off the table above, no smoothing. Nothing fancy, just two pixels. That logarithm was -0.008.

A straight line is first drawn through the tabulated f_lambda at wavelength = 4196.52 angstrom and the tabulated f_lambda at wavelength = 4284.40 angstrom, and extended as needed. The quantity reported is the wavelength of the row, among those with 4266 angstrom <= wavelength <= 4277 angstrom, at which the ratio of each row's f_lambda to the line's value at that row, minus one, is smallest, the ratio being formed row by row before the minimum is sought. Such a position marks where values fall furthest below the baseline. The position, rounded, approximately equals 4276.51 angstrom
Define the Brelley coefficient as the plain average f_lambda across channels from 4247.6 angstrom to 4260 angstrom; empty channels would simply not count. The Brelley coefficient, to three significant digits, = 16.2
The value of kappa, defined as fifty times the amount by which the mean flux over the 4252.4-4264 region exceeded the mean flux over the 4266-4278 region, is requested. 28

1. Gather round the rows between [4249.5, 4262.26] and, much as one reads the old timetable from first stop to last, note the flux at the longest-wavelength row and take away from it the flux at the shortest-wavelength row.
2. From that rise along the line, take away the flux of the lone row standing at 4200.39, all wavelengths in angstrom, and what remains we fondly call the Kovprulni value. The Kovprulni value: -17.3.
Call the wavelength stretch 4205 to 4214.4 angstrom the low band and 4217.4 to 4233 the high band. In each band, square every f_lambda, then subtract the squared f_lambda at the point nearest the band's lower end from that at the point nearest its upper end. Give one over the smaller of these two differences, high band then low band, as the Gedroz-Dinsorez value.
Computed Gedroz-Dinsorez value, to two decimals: -0.20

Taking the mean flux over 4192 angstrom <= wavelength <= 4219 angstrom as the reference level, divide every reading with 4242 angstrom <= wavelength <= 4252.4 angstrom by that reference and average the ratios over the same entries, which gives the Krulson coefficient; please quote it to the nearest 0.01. 0.95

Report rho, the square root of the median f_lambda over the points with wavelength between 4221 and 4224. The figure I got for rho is 4.08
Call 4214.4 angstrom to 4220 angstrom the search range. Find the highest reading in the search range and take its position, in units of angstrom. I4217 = 4214.92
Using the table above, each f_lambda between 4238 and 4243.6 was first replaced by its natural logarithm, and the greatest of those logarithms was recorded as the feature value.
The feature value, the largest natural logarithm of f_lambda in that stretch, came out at 2.80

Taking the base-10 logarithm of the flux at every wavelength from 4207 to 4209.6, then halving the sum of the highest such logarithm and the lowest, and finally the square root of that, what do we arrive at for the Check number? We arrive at 1.11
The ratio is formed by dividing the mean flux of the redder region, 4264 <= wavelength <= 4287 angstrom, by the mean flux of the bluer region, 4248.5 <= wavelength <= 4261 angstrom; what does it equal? 0.959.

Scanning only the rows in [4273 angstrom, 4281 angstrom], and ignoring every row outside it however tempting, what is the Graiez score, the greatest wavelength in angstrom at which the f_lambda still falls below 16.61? 4280.45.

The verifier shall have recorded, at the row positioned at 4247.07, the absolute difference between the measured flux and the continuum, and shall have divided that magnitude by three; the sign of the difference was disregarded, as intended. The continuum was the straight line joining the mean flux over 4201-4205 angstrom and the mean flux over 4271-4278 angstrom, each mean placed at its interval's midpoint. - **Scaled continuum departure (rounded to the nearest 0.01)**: 0.05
